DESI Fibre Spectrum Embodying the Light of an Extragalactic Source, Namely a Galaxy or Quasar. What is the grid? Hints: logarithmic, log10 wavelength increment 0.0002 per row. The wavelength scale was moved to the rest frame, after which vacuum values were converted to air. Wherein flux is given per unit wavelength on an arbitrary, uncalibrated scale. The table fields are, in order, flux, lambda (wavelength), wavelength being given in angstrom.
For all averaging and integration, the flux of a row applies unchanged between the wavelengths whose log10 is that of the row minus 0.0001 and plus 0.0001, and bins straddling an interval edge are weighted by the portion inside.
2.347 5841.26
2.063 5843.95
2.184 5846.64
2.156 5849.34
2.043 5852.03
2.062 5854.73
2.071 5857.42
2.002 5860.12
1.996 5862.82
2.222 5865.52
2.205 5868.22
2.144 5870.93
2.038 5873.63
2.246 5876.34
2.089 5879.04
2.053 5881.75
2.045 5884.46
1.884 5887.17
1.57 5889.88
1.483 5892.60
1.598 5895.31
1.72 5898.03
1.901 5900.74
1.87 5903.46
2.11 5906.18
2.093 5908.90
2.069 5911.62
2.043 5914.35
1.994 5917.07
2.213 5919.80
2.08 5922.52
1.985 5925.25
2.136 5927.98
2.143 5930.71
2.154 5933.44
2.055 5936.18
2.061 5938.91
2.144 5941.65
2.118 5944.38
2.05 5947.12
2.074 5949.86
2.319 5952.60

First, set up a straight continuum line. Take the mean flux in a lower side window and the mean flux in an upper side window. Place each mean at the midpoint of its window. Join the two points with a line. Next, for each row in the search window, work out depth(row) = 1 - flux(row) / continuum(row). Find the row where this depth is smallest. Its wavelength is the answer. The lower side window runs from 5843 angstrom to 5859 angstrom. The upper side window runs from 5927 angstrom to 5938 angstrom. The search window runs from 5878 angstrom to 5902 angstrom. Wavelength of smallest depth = 5879.04 angstrom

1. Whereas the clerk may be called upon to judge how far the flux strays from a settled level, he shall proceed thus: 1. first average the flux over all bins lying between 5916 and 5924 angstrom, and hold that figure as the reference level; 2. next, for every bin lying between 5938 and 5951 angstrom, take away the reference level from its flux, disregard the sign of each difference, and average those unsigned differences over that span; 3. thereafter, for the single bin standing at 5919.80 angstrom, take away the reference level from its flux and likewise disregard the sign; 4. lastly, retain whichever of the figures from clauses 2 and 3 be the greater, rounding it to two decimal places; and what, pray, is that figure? 0.12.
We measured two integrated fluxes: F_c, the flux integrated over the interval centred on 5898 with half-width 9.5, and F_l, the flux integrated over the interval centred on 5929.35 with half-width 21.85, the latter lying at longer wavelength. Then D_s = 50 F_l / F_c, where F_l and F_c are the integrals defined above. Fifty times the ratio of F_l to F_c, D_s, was 137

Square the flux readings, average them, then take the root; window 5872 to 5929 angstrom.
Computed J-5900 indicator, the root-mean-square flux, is 1.97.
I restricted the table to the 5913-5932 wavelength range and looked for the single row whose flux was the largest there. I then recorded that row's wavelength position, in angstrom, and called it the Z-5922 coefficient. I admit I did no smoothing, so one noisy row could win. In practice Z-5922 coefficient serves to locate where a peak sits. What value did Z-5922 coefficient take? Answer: 5919.80 angstrom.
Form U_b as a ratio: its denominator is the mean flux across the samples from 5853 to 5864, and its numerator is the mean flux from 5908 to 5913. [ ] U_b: 1.02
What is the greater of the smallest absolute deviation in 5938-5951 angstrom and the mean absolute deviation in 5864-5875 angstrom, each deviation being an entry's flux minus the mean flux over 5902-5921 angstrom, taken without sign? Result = 0.11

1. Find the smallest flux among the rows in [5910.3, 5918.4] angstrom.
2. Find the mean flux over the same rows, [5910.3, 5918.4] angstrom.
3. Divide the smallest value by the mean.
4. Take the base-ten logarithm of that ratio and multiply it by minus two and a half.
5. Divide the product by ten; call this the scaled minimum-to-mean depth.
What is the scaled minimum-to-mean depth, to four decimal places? 0.0022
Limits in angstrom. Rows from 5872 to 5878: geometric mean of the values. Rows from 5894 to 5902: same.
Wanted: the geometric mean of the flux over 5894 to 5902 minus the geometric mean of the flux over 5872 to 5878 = -0.40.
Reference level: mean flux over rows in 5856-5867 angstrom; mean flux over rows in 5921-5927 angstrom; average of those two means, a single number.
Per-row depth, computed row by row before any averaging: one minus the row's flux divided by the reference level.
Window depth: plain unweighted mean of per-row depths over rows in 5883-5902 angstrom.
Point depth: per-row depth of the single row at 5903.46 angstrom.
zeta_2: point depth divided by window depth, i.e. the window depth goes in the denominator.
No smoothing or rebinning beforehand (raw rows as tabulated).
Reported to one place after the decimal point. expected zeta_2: 0.6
